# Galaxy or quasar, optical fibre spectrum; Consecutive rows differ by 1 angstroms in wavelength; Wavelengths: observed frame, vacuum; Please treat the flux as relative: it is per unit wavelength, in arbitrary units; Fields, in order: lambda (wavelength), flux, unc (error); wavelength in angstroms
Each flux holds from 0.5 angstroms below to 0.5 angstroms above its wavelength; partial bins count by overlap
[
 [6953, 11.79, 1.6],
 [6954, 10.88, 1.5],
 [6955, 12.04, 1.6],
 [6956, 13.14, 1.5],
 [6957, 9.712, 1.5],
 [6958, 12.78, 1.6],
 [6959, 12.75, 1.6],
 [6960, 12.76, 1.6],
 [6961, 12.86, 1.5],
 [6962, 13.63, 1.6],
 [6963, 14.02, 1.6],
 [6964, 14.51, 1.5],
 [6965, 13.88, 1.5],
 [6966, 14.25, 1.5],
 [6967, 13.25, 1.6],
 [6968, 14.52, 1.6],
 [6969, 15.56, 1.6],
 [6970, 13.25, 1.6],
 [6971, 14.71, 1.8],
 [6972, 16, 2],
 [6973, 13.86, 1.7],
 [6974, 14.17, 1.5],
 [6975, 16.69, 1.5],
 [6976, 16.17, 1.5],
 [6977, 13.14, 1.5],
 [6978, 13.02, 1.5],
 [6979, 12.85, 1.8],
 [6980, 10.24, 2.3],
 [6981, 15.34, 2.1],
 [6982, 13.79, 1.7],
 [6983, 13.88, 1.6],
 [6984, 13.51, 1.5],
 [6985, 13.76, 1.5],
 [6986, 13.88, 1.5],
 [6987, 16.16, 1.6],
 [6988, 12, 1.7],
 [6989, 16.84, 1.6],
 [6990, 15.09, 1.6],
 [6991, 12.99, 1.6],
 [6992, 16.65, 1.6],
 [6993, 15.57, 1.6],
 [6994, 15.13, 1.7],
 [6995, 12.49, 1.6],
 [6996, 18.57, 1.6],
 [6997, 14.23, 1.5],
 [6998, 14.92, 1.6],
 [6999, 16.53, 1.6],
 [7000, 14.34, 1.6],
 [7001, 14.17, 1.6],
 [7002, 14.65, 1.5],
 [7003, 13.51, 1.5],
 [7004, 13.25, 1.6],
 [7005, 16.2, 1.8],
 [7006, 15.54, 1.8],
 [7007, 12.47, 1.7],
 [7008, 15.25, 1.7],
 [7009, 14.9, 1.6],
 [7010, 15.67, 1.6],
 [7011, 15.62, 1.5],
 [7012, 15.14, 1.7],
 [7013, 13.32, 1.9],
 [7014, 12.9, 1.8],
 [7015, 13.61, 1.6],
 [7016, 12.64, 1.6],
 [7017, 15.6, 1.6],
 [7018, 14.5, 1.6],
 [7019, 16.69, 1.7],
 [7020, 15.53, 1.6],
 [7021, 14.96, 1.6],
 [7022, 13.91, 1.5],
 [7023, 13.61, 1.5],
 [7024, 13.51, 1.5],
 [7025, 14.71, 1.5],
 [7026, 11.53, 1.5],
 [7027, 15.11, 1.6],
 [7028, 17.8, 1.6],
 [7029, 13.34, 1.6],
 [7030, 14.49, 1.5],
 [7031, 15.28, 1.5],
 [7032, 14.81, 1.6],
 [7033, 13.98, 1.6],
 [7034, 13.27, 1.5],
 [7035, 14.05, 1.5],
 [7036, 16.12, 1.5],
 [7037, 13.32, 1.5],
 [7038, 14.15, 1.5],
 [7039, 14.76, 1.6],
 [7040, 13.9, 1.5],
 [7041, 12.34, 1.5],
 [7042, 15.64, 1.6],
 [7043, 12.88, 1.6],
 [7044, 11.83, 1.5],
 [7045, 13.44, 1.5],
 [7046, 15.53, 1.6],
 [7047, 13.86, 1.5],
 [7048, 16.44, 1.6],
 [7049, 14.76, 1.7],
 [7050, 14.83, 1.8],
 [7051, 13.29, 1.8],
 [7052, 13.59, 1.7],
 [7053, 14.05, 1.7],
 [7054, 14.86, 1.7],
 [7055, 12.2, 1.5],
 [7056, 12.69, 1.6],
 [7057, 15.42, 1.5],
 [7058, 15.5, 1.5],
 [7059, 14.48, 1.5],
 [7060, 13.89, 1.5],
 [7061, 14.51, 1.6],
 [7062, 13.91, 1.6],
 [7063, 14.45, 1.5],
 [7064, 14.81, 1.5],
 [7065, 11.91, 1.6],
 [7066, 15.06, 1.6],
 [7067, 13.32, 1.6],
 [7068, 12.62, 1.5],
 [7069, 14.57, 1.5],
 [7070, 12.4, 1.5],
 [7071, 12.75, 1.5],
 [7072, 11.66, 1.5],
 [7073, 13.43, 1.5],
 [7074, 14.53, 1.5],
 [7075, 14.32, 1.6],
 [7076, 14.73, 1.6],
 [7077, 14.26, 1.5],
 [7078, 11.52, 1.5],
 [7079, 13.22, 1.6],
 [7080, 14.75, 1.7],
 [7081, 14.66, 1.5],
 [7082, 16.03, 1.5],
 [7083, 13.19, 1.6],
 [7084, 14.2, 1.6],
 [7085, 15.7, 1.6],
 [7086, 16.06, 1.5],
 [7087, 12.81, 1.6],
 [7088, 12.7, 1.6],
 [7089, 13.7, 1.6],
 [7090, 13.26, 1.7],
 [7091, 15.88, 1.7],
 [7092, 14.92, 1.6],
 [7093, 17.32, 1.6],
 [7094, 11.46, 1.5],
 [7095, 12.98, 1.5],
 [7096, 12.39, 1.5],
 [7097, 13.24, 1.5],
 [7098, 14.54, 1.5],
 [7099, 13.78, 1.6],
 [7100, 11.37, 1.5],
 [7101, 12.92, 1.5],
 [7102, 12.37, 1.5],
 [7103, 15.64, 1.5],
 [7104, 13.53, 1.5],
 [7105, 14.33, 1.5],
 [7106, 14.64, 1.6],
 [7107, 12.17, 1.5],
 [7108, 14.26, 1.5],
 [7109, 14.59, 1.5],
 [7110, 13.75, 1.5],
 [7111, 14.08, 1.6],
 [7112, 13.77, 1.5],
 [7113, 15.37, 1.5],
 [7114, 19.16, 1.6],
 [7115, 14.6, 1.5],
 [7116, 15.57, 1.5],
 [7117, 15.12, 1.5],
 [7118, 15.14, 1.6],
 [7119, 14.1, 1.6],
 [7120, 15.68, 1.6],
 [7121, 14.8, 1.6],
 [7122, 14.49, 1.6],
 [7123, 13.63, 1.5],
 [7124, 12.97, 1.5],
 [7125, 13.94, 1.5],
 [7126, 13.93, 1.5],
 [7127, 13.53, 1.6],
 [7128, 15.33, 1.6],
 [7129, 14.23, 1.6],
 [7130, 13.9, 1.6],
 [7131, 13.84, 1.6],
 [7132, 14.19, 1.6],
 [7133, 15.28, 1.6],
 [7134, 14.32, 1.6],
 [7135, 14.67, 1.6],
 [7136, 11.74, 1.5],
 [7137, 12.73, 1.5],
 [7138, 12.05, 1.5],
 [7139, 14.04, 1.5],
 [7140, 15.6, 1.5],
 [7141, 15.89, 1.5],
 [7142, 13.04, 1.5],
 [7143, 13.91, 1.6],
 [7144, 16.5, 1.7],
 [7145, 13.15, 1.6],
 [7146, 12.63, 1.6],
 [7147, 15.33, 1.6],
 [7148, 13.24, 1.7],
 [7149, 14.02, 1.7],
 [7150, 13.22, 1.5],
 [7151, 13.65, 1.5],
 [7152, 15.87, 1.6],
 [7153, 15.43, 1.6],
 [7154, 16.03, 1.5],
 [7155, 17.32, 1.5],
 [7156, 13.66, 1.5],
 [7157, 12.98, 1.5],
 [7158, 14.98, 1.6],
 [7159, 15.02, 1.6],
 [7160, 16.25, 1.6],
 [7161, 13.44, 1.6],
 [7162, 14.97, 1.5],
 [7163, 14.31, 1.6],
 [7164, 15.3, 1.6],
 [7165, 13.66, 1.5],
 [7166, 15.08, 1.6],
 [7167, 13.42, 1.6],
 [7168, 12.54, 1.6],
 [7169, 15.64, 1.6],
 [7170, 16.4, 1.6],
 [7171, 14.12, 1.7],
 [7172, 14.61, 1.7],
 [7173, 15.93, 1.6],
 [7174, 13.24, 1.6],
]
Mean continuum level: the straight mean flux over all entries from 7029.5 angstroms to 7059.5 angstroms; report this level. 14.2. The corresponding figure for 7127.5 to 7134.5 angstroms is 14.4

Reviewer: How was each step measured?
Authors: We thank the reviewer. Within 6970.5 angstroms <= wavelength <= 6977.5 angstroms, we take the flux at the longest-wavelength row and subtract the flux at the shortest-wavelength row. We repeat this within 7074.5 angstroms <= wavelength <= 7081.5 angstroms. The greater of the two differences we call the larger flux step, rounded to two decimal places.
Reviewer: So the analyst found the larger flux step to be 0.34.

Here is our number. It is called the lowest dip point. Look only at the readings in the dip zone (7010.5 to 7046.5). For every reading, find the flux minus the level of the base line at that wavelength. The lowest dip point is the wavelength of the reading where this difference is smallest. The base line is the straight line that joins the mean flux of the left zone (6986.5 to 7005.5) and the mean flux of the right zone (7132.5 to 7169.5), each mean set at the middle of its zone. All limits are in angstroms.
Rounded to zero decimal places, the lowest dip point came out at 7026 angstroms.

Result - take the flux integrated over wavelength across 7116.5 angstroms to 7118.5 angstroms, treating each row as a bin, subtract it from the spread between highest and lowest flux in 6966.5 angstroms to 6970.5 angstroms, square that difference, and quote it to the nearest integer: 781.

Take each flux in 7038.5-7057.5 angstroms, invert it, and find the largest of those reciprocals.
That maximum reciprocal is 0.085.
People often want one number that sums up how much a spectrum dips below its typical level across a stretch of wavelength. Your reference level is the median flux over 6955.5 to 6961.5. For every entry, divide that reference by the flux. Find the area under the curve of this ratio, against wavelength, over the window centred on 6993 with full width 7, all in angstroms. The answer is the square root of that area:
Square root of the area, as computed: 2.44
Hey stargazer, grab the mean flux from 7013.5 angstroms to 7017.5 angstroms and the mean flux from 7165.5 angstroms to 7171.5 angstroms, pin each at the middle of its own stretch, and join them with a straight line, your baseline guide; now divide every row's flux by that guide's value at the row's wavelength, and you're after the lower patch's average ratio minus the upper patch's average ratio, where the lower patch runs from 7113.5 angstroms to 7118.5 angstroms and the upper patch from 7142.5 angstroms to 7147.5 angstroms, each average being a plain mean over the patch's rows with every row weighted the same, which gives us 0.12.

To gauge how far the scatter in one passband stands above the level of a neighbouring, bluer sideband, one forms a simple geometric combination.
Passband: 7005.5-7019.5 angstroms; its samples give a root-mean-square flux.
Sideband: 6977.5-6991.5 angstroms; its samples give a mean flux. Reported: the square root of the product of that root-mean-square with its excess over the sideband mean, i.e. 3.4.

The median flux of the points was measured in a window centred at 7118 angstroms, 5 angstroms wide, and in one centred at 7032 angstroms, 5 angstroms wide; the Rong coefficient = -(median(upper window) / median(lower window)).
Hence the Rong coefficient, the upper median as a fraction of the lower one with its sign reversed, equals -1.04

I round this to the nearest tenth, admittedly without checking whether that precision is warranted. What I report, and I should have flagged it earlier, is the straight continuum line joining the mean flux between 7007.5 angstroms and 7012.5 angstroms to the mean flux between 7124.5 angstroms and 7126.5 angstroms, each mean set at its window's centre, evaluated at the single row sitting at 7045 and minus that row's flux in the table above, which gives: 1.5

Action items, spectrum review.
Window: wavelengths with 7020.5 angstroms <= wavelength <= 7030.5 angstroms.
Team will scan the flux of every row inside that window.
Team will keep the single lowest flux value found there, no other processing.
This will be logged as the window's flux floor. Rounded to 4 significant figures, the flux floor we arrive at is 11.53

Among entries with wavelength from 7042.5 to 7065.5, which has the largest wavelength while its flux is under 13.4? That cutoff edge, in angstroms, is 7065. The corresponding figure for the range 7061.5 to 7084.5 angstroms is 7083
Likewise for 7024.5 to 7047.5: 7044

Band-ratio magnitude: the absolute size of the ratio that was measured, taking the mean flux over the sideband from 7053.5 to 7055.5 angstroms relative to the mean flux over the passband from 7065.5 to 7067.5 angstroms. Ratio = 0.95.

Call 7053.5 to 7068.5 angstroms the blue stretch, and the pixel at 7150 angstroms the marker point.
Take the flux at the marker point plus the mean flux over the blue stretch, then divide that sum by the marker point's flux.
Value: 2.06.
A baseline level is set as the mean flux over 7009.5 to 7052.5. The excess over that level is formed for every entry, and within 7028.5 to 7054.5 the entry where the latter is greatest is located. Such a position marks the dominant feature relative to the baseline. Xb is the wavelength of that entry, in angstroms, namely 7048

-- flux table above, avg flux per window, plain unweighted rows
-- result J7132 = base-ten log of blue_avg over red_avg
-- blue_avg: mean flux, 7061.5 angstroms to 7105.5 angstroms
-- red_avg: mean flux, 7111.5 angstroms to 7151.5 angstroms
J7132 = -0.016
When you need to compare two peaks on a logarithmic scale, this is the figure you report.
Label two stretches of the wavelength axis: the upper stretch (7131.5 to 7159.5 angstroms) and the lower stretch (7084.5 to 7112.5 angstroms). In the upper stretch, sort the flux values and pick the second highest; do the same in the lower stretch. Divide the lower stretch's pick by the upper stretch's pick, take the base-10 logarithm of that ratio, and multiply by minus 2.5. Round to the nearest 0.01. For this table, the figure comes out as 0.03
